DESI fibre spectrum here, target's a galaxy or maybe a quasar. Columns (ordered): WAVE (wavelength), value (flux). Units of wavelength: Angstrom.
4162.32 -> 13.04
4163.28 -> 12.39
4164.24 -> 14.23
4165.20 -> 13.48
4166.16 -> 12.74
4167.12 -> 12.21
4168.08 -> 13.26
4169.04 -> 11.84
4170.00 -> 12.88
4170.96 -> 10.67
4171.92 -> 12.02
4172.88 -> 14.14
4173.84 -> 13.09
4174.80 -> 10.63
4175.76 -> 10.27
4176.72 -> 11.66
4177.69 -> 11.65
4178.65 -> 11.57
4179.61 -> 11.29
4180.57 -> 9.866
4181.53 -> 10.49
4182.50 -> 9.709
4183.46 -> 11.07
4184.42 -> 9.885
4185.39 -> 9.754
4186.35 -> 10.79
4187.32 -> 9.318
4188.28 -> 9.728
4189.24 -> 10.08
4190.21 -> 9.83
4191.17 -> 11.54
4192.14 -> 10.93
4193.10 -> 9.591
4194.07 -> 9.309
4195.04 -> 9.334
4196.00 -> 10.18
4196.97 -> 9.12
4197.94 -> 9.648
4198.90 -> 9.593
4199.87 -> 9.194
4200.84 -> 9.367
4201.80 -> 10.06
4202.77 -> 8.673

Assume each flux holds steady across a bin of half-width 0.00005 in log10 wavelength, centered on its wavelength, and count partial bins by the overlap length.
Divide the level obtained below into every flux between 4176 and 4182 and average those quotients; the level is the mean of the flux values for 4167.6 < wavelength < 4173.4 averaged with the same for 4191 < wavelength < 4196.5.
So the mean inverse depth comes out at 1.024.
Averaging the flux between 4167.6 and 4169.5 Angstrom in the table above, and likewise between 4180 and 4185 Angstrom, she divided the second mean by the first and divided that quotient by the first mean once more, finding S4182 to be 0.0648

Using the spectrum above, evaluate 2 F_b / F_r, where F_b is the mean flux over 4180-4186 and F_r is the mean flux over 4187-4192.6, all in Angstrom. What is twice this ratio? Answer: 1.98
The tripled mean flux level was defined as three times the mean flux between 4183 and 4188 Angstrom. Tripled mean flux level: 30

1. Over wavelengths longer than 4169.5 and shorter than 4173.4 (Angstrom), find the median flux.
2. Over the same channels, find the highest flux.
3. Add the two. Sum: 27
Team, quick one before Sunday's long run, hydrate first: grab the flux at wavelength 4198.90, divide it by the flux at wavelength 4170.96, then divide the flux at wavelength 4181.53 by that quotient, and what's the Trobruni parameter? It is 12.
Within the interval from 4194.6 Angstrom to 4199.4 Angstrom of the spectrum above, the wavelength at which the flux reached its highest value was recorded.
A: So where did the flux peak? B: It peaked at 4196.00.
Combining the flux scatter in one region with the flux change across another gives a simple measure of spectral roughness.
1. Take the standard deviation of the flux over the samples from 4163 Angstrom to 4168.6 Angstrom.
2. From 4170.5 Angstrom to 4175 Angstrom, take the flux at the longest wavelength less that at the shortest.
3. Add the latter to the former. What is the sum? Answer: 0.7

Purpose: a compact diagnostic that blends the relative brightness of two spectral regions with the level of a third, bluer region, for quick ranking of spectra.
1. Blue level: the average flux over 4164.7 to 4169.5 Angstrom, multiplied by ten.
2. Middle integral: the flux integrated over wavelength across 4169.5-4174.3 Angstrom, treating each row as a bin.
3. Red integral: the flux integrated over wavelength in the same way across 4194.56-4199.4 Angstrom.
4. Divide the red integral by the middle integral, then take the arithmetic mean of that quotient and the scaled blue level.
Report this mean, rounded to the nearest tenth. 63.9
